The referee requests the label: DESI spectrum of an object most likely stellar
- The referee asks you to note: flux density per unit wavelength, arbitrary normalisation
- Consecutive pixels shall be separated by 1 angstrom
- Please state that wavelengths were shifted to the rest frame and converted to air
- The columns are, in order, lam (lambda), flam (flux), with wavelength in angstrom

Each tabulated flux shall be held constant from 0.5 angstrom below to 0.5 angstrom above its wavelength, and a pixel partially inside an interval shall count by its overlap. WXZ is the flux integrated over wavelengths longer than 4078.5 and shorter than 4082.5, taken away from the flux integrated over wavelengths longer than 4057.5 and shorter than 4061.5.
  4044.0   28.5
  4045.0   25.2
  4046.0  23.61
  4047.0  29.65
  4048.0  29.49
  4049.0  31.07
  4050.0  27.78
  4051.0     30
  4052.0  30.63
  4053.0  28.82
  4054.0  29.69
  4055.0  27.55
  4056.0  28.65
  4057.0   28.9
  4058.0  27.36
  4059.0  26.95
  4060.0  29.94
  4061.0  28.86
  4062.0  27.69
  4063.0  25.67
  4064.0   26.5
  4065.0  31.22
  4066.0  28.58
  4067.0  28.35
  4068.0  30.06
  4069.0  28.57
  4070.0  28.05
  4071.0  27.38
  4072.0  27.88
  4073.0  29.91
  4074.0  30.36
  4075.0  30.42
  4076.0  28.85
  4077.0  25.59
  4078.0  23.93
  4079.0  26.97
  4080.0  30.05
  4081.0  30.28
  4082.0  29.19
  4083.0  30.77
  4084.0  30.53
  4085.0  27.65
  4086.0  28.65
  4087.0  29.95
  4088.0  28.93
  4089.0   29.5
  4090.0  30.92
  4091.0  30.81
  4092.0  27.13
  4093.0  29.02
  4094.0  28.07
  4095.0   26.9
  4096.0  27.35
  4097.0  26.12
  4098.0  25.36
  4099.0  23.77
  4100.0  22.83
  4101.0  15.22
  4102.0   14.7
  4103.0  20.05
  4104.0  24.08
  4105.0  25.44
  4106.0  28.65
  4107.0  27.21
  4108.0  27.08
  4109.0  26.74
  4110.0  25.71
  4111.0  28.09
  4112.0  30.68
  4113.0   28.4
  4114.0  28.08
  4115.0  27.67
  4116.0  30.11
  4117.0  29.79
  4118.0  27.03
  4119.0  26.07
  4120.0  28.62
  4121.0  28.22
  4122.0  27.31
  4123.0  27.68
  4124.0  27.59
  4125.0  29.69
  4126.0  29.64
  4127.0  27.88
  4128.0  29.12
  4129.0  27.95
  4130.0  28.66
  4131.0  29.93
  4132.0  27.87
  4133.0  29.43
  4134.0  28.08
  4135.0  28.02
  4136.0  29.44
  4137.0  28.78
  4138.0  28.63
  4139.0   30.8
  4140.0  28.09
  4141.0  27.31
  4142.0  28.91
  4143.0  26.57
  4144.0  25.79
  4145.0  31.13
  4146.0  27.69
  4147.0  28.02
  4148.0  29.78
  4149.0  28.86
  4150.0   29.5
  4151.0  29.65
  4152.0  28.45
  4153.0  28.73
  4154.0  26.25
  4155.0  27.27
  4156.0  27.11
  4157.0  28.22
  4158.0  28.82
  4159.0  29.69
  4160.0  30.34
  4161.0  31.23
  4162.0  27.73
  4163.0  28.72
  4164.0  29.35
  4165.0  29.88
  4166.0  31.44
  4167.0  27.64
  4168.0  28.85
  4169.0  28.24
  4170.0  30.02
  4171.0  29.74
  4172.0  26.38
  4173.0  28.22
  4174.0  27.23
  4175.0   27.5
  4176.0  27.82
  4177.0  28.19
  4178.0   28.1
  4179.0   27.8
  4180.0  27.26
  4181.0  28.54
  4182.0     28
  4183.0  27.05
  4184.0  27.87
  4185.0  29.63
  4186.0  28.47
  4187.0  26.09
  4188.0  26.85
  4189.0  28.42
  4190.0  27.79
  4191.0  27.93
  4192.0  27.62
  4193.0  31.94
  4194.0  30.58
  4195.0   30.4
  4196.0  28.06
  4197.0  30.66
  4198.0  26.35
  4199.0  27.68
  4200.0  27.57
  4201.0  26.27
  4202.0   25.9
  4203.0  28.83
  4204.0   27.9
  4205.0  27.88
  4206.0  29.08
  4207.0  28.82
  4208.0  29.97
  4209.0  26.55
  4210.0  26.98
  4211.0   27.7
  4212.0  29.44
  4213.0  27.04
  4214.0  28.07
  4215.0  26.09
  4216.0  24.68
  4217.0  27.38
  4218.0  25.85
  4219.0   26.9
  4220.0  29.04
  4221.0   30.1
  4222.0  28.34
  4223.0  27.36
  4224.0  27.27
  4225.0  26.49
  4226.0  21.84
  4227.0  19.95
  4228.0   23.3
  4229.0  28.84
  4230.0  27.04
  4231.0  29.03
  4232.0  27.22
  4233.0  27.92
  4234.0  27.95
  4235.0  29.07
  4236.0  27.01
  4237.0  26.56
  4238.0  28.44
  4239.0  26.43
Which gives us -3.4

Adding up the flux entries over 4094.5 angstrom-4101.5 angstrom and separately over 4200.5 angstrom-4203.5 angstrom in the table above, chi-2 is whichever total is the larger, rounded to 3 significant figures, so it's 168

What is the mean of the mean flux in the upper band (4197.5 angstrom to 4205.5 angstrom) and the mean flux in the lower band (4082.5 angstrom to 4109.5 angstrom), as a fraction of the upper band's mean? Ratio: 0.98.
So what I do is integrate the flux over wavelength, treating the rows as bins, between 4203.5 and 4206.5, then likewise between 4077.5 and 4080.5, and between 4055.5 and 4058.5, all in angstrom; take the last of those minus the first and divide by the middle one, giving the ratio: 0.00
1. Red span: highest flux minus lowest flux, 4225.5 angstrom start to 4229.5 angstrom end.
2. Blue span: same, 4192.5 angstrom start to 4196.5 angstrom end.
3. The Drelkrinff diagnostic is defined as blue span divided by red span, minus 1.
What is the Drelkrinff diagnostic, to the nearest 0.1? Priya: -0.6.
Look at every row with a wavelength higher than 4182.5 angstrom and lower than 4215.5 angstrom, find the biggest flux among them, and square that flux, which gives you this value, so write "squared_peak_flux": 1020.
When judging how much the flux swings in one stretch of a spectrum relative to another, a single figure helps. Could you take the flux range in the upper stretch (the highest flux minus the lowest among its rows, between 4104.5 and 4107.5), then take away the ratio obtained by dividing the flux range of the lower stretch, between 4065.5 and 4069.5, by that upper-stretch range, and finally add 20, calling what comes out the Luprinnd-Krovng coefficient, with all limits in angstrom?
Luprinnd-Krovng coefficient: 22.7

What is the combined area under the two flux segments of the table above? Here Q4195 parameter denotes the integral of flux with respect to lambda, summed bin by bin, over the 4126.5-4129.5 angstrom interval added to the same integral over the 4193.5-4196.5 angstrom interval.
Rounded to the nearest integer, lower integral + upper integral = 174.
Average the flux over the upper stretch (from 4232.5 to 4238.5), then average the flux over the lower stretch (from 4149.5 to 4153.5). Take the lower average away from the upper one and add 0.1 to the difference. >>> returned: -1.2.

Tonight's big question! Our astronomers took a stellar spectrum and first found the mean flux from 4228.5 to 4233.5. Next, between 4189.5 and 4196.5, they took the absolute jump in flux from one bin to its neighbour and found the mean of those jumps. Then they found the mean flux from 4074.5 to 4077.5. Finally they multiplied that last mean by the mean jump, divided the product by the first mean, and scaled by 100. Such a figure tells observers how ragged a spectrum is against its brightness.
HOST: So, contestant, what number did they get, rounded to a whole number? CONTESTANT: 146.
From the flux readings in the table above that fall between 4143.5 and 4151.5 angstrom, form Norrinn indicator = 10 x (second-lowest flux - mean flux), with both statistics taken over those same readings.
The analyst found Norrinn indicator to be -11.1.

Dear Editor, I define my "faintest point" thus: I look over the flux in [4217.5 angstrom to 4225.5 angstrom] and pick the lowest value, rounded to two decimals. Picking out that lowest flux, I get 25.85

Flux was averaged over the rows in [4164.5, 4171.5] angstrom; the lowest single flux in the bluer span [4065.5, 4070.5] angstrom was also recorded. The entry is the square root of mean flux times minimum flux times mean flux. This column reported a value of 156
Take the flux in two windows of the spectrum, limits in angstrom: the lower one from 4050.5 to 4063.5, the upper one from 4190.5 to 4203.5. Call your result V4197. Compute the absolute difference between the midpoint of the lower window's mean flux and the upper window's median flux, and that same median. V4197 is 0.29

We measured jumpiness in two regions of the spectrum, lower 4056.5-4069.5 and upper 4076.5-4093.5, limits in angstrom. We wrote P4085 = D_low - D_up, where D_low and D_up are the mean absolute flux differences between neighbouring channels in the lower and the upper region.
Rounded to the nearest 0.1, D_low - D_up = 0.2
